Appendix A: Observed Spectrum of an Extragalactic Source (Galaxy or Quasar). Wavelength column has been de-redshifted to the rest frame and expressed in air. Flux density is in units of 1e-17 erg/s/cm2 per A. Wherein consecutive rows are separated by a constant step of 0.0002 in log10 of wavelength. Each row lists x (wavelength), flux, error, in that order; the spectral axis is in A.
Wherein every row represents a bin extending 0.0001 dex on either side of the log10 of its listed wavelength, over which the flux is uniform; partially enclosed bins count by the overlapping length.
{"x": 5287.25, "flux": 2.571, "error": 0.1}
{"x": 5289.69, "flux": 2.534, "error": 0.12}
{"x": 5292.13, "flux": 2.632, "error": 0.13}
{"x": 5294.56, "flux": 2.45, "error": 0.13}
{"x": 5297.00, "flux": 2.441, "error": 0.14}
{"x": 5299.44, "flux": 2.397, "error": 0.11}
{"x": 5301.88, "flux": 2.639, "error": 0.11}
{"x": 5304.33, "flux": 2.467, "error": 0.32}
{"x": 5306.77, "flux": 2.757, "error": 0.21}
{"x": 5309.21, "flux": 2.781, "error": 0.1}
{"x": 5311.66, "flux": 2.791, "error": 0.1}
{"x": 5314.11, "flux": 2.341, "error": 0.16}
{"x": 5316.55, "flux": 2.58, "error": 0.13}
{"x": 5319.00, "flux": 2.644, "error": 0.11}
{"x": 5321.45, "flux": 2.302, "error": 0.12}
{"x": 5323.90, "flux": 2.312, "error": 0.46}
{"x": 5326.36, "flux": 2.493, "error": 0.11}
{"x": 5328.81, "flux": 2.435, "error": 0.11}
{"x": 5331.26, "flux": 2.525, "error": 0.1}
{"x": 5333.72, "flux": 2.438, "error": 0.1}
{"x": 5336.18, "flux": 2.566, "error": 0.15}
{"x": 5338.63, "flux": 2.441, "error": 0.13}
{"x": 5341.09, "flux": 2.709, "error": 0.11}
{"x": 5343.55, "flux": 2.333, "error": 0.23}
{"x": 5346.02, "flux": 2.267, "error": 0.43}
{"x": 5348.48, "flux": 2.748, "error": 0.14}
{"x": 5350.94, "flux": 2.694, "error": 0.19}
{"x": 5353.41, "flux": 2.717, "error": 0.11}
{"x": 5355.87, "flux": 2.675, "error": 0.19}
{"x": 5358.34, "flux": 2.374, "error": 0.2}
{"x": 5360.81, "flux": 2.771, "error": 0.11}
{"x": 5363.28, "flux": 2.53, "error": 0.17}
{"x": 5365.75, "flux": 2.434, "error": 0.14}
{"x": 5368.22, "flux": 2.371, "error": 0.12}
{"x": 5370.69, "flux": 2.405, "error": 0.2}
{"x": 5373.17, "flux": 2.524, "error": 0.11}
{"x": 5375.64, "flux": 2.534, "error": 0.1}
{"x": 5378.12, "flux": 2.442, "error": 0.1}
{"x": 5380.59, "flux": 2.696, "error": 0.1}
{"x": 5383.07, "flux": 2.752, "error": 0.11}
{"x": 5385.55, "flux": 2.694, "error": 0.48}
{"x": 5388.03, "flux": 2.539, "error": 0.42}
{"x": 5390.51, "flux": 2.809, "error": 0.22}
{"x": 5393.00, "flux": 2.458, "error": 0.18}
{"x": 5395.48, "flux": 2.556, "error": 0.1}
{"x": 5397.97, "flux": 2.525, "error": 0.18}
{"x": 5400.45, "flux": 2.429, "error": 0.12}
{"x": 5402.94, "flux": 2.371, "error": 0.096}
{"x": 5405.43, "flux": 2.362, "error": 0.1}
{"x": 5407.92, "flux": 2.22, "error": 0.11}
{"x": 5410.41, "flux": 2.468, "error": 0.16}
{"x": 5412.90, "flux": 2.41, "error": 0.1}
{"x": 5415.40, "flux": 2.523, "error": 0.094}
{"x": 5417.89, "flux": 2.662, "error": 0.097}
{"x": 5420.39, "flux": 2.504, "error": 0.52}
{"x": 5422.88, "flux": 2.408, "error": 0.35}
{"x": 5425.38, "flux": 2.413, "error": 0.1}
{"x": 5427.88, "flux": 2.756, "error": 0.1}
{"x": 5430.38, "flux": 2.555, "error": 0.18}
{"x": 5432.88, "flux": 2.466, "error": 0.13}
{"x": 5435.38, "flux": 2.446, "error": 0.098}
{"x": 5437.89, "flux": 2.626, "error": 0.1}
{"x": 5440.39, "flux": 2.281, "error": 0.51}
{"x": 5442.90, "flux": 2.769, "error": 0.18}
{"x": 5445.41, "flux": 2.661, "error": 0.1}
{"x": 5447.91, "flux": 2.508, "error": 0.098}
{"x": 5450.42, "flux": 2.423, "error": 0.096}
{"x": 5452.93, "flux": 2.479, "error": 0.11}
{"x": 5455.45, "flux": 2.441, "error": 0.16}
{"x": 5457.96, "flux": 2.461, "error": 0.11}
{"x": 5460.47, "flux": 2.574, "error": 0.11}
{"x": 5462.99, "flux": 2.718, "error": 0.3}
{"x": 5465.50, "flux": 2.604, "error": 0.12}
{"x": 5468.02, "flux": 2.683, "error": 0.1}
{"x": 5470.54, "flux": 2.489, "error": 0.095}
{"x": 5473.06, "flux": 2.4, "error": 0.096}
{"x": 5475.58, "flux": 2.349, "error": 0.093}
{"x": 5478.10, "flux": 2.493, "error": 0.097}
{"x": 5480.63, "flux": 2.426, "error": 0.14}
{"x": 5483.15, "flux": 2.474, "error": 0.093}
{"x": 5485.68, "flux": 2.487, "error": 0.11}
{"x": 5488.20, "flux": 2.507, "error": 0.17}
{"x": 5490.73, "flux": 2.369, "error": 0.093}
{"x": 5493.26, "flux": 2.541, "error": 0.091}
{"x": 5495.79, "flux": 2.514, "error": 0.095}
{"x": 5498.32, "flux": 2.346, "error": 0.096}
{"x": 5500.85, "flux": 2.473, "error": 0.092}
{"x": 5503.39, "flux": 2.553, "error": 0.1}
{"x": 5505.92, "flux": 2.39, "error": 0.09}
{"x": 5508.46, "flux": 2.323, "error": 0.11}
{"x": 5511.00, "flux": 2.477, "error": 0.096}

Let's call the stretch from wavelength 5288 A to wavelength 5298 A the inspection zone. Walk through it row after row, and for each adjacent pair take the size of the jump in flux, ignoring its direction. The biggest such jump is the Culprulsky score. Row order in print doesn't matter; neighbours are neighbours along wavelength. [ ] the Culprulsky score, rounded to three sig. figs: 0.182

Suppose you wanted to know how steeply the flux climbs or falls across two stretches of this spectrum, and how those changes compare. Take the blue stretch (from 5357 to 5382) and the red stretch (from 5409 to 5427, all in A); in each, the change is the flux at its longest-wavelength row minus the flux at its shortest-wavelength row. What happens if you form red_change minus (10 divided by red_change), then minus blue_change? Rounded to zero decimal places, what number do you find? 181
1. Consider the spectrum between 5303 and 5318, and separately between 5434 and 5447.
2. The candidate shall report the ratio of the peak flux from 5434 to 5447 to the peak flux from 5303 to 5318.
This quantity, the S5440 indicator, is 0.99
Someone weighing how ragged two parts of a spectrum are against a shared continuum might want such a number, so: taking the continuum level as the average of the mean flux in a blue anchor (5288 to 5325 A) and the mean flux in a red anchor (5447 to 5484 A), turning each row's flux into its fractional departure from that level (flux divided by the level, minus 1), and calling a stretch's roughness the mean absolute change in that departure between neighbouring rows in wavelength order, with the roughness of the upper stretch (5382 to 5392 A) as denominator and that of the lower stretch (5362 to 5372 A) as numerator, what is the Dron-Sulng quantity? 0.40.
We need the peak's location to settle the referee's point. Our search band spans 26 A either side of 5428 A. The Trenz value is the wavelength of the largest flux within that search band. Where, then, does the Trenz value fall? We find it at 5442.90 A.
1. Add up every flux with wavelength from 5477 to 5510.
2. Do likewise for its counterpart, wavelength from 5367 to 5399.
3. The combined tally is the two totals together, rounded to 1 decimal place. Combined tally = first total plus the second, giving 65.2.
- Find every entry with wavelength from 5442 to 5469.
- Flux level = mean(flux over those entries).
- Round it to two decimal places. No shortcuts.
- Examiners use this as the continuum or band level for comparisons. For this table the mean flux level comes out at 2.57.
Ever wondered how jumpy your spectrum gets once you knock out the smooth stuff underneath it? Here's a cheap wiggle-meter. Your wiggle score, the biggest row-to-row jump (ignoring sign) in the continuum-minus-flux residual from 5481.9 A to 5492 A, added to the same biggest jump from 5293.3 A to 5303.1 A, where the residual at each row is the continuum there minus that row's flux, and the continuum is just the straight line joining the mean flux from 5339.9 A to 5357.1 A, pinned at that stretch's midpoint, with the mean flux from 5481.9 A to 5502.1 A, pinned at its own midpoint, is 0.38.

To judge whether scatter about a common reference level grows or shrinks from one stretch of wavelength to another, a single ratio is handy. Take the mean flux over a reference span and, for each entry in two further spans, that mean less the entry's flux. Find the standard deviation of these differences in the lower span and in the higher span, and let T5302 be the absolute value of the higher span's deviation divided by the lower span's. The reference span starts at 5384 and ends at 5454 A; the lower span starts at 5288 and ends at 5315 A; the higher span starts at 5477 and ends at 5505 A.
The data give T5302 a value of 0.41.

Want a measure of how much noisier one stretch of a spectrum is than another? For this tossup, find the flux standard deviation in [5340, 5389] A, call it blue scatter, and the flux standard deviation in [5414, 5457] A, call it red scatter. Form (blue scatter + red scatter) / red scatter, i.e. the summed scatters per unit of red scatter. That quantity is 2.23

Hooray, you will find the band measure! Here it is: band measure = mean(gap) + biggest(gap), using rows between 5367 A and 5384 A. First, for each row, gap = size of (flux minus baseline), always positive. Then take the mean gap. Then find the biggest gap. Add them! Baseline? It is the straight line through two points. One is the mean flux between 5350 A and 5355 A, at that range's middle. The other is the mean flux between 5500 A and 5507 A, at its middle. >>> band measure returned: 0.48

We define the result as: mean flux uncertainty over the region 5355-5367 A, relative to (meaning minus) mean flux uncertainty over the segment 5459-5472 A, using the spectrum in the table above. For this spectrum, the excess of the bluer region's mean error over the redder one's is 0.017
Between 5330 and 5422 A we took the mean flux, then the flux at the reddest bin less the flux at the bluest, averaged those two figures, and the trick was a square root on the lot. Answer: 1.12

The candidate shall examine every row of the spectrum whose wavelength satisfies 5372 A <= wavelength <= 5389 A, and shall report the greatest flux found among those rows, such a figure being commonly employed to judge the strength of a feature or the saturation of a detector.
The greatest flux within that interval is 2.752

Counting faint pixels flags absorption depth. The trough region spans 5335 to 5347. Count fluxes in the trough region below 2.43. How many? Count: 2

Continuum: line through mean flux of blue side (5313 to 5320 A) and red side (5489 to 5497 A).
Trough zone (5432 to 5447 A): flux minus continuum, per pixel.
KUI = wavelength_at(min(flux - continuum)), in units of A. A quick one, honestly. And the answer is 5440.39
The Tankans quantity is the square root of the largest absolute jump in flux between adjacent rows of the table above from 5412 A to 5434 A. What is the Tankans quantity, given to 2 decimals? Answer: 0.59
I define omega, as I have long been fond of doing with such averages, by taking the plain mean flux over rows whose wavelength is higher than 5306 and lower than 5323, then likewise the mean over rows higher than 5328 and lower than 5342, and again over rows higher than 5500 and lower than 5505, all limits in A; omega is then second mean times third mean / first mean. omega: 2.44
